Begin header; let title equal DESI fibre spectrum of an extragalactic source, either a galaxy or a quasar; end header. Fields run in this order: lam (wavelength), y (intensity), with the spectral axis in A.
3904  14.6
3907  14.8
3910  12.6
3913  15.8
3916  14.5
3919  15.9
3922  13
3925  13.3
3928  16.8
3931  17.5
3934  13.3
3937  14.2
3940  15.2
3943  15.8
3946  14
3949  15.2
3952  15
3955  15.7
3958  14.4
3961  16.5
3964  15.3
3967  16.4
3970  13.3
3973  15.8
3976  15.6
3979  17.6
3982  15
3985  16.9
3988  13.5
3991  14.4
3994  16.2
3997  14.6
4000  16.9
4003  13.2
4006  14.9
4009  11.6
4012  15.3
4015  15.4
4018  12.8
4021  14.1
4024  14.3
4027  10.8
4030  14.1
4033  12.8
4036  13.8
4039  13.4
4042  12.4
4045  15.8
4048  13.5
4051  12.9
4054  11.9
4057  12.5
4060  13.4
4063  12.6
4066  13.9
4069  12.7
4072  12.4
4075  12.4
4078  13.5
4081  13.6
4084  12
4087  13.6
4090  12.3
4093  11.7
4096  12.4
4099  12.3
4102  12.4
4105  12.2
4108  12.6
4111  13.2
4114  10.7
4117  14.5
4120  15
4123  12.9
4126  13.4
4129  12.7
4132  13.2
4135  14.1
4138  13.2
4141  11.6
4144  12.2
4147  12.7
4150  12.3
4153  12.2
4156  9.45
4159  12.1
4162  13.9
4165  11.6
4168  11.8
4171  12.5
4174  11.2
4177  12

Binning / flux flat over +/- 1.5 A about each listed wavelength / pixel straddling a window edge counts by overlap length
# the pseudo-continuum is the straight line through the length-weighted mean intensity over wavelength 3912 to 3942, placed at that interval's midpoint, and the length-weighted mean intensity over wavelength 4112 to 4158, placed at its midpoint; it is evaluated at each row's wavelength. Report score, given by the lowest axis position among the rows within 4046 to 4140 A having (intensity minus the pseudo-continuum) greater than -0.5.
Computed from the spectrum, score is 4048 A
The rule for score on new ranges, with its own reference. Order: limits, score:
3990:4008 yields 3991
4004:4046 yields 4006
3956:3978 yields 3958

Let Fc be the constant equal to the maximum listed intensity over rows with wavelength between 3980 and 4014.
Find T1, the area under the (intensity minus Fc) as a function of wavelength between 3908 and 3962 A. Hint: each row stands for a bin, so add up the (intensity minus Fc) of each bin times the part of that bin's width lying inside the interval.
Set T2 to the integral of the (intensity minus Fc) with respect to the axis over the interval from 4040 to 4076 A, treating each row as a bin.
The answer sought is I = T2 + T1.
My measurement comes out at -246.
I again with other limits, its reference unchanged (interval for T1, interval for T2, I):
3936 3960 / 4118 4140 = -121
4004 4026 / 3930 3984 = -150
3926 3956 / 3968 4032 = -198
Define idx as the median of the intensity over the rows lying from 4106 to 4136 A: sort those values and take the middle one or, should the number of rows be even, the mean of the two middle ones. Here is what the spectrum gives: 13.2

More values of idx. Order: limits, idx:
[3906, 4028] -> 15.0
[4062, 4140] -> 12.7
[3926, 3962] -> 15.2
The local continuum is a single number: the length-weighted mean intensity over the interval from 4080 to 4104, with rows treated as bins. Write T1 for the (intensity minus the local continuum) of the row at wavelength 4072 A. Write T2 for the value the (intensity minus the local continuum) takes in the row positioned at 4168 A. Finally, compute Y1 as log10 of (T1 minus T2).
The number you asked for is -0.2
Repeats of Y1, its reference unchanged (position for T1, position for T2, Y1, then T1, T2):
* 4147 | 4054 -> -0.1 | 0.2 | -0.61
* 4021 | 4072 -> 0.2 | 1.6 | -0.11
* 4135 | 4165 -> 0.4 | 1.6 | -0.91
